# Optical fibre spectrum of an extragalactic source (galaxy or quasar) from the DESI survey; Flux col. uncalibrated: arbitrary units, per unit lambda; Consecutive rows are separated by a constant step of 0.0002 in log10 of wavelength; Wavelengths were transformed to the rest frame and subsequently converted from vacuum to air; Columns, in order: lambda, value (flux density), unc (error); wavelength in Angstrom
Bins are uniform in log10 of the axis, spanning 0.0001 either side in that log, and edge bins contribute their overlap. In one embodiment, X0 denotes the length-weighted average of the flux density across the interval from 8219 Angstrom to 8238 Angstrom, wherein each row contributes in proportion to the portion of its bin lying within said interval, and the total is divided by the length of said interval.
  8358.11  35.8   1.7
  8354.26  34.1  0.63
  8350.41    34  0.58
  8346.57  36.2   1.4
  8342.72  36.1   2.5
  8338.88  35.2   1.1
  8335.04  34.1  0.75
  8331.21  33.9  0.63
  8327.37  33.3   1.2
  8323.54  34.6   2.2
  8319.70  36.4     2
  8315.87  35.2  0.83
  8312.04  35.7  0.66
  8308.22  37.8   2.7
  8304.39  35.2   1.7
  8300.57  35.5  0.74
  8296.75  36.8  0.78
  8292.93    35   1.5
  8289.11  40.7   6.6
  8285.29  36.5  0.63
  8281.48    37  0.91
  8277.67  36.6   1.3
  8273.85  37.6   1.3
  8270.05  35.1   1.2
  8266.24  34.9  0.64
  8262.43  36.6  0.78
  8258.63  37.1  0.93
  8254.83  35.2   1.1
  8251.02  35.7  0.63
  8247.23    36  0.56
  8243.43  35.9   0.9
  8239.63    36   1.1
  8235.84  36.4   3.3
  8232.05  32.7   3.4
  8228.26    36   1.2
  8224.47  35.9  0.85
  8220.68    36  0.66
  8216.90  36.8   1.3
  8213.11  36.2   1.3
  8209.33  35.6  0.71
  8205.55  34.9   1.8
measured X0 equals 35.4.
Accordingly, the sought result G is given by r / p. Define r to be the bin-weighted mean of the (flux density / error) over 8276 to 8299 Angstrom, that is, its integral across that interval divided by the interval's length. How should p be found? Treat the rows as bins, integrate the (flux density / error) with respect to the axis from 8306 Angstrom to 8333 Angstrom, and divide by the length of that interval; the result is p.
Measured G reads 1.1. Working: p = 32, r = 34.2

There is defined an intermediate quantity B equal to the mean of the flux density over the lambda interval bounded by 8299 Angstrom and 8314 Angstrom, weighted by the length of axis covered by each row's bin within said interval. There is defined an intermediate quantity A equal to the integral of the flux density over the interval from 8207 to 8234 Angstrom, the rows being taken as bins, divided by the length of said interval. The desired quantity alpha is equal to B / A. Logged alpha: 1.014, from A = 35.6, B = 36.1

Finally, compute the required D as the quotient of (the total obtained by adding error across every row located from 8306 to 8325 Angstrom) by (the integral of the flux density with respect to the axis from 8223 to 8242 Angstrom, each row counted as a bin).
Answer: 0.012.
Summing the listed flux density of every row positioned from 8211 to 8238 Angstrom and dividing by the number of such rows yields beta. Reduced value 35.7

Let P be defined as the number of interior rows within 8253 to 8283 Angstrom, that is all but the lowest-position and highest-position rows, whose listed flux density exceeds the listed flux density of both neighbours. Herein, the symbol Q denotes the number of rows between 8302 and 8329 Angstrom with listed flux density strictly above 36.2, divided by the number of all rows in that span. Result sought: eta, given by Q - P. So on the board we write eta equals -1.71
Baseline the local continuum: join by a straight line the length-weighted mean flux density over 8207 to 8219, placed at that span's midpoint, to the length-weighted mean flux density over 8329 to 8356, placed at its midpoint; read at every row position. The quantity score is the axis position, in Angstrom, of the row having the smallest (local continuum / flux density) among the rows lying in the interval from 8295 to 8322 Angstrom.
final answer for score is 8308.22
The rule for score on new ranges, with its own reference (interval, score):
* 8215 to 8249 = 8216.90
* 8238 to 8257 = 8247.23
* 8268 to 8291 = 8289.11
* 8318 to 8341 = 8319.70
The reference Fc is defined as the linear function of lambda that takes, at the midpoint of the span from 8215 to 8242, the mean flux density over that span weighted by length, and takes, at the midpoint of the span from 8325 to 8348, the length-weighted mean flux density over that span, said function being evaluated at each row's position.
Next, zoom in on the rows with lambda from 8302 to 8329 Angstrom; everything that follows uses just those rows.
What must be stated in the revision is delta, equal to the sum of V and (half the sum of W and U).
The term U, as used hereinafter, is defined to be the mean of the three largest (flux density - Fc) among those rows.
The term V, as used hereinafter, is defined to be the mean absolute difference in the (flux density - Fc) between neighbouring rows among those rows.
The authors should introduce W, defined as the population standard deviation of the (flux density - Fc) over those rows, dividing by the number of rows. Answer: 3.0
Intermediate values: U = 1.7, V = 1.57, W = 1.27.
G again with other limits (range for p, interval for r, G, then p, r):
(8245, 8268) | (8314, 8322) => 0.6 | 49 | 29.5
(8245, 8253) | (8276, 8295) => 0.5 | 59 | 31.4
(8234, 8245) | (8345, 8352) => 1.5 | 28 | 42.3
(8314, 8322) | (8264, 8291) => 1.2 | 30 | 35.2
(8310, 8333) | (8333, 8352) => 1.0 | 35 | 35.0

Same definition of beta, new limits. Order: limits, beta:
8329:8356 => 34.8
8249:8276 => 36.0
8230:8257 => 35.4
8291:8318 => 35.9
